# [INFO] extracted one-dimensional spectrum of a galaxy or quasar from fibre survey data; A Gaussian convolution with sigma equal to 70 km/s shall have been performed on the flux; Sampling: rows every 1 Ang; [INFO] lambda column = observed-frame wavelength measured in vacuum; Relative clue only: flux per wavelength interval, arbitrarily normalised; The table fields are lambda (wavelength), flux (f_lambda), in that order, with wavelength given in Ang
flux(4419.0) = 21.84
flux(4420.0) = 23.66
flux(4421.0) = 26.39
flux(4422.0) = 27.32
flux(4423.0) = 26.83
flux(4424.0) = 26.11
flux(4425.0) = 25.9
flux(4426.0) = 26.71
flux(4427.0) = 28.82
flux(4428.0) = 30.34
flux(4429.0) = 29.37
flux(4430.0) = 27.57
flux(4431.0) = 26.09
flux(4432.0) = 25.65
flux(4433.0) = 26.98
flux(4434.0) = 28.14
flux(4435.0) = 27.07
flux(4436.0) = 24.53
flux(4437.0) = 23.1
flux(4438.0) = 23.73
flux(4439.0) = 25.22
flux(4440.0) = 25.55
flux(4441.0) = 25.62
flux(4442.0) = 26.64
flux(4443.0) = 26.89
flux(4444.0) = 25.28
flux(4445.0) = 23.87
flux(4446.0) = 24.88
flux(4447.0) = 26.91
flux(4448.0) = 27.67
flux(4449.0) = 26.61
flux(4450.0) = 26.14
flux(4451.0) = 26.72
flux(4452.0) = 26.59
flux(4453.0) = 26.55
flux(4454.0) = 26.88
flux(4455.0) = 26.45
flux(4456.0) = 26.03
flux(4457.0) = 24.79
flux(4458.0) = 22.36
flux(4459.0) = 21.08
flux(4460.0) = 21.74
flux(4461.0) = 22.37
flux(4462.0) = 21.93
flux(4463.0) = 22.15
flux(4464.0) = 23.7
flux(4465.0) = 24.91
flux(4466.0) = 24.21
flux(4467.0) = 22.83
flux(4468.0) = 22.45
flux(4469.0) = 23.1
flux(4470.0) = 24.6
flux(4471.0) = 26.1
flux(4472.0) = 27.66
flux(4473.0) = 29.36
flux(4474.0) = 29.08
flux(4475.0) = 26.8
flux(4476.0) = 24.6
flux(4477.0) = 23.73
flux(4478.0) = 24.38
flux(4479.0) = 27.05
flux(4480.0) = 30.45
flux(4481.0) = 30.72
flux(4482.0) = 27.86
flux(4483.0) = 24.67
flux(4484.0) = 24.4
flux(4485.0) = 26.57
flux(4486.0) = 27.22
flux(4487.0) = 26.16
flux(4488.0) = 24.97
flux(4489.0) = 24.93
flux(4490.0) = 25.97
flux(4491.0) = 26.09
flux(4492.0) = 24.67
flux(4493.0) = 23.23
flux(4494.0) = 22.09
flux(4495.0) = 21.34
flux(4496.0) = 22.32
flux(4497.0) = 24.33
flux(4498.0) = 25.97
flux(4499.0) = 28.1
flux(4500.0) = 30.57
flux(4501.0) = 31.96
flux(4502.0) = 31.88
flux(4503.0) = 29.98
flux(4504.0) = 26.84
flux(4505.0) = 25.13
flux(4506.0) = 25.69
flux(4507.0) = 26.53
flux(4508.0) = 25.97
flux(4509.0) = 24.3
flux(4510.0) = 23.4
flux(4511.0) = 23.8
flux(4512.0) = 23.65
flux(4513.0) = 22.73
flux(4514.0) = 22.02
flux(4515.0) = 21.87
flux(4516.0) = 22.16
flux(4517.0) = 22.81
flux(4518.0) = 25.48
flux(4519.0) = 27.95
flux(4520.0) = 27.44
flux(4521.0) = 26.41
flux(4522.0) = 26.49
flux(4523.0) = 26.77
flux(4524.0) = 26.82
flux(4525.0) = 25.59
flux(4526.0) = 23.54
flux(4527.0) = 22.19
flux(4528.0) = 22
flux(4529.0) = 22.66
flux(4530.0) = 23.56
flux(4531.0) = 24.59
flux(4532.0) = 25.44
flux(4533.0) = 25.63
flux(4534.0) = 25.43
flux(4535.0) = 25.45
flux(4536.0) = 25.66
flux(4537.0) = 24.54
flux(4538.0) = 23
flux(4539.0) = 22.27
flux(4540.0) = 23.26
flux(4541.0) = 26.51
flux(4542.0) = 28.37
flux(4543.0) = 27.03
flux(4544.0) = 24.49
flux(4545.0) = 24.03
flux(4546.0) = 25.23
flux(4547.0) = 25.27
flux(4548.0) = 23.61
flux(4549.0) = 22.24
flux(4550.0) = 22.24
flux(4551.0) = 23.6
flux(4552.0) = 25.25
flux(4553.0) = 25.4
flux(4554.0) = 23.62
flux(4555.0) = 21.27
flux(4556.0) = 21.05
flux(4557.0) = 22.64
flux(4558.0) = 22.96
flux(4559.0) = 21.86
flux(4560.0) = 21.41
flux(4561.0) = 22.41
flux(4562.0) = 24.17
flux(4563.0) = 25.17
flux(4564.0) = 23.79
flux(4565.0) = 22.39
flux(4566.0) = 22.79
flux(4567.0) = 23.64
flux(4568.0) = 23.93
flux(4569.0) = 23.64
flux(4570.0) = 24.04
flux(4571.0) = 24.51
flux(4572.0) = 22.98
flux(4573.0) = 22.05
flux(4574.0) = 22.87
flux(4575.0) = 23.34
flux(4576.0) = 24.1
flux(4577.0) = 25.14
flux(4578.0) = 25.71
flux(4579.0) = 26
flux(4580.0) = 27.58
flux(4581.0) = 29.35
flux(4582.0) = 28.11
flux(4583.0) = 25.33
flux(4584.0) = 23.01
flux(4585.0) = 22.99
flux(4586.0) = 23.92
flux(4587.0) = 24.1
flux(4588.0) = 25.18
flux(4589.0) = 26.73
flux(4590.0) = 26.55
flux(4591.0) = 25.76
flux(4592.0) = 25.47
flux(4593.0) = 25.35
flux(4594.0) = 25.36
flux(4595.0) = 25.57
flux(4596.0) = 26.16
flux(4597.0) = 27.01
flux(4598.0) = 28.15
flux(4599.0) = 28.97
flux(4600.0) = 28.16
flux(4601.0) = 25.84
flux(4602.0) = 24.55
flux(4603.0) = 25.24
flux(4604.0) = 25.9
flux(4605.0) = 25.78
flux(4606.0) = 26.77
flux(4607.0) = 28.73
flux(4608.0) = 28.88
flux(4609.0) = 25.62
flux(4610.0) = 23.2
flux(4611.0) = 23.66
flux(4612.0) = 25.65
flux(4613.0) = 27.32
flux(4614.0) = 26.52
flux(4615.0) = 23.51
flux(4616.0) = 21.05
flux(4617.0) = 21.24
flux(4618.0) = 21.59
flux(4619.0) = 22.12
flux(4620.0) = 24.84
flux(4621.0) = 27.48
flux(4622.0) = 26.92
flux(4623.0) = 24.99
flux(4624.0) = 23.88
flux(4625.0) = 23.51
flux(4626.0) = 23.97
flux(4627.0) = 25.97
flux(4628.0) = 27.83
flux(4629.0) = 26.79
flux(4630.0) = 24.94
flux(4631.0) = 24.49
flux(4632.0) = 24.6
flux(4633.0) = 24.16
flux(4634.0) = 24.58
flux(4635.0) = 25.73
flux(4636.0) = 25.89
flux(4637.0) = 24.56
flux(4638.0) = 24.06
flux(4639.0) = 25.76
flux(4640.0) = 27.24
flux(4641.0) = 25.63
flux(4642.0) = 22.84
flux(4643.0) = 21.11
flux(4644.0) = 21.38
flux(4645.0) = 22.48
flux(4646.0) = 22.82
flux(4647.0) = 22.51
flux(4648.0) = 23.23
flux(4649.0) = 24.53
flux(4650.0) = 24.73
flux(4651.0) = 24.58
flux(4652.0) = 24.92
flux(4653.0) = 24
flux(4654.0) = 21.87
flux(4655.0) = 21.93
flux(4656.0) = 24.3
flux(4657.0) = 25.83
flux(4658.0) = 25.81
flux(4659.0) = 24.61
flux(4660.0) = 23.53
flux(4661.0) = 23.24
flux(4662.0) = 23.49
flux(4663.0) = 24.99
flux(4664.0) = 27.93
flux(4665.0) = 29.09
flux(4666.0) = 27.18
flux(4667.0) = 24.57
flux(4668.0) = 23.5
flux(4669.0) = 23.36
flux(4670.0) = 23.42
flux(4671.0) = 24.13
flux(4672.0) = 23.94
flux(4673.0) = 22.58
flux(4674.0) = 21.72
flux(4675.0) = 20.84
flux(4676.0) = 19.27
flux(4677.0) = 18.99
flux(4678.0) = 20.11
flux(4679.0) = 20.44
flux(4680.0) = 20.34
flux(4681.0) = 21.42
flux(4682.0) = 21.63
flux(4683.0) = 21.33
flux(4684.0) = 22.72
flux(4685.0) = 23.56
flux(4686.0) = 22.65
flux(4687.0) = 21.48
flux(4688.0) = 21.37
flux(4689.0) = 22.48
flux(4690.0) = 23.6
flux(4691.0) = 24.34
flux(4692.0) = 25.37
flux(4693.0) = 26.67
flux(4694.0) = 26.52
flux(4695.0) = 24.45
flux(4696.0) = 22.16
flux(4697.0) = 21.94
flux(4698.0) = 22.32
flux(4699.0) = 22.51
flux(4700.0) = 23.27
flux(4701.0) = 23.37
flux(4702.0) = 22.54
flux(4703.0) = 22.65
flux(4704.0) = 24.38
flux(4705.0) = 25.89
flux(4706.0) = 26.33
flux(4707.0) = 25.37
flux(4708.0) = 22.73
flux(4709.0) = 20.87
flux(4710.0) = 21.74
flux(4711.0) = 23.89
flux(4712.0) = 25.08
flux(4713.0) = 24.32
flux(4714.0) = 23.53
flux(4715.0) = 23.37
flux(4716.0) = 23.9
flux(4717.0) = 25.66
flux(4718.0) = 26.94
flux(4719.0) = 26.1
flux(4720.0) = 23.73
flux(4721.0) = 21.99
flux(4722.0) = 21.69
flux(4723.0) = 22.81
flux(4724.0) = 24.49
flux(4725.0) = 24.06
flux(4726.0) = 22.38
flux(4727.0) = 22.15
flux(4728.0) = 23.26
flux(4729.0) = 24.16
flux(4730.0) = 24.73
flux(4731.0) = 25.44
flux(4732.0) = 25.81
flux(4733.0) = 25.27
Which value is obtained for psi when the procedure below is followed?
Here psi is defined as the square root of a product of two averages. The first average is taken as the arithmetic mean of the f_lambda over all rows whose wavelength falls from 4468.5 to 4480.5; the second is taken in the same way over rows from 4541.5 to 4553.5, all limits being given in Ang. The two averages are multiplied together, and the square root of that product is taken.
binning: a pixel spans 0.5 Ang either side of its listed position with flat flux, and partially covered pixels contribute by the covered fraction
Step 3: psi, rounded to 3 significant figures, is 25.6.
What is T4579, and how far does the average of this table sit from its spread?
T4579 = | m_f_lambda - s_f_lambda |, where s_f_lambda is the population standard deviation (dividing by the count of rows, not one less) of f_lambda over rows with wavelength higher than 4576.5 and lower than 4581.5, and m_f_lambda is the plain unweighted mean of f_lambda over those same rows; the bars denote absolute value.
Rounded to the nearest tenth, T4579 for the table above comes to 25.2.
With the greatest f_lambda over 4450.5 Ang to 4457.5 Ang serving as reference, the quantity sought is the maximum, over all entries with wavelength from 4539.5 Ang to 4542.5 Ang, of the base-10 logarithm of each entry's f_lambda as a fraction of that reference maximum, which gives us 0.023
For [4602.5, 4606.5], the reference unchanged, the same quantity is -0.002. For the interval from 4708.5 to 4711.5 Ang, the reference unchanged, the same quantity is -0.051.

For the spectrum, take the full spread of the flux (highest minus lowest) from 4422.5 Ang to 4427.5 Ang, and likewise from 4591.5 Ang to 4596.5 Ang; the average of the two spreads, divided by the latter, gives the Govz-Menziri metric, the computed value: 2.3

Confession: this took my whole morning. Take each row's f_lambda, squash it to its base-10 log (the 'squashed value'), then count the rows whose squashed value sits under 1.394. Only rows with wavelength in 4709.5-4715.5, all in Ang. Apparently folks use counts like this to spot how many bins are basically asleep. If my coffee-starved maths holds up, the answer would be 5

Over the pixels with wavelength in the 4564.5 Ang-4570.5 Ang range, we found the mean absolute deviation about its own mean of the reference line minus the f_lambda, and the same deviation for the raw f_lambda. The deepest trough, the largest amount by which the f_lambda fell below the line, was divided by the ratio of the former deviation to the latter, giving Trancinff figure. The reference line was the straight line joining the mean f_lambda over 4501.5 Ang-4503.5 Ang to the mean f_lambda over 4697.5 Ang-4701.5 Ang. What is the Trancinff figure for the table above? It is 5.4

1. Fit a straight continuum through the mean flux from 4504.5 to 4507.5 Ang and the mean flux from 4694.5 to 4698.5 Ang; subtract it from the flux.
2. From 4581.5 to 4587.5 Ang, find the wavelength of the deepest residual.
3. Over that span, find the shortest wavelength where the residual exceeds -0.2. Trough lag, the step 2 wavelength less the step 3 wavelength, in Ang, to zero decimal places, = 3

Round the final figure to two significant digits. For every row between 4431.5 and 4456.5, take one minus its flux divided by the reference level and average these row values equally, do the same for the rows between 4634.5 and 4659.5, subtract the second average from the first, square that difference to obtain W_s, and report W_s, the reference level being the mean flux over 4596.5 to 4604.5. 0.0050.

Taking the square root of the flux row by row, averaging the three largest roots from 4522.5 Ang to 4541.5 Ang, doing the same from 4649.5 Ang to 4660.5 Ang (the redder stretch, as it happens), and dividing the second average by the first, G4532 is 0.98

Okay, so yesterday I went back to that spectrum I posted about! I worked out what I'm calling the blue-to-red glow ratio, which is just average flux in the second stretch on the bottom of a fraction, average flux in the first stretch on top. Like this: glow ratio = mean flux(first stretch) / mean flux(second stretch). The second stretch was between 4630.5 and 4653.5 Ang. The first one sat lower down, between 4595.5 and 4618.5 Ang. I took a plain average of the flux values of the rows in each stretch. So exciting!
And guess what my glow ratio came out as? 1.061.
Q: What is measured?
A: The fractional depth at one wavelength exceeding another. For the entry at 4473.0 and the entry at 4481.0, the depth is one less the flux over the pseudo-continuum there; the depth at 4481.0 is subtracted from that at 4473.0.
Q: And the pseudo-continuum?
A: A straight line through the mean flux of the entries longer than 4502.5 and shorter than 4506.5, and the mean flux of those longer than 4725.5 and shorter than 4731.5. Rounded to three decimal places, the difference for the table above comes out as 0.054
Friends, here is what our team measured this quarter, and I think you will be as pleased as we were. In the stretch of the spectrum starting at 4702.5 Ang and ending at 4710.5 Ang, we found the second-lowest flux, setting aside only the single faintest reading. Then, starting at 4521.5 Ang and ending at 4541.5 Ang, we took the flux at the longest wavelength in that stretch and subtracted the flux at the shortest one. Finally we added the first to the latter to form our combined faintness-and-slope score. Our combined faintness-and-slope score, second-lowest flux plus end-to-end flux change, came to 22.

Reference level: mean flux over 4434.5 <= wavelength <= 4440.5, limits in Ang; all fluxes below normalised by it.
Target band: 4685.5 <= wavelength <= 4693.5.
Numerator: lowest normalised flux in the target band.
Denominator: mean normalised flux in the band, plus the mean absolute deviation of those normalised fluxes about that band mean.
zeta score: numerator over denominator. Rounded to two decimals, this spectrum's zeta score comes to 0.85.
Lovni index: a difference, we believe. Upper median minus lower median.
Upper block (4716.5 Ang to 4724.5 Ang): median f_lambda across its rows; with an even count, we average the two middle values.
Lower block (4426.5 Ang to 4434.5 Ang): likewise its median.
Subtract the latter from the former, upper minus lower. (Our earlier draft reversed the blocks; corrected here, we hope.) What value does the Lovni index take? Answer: -4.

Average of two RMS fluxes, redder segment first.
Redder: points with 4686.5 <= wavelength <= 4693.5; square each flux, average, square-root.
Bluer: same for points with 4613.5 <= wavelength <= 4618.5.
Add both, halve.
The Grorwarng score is 23.3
